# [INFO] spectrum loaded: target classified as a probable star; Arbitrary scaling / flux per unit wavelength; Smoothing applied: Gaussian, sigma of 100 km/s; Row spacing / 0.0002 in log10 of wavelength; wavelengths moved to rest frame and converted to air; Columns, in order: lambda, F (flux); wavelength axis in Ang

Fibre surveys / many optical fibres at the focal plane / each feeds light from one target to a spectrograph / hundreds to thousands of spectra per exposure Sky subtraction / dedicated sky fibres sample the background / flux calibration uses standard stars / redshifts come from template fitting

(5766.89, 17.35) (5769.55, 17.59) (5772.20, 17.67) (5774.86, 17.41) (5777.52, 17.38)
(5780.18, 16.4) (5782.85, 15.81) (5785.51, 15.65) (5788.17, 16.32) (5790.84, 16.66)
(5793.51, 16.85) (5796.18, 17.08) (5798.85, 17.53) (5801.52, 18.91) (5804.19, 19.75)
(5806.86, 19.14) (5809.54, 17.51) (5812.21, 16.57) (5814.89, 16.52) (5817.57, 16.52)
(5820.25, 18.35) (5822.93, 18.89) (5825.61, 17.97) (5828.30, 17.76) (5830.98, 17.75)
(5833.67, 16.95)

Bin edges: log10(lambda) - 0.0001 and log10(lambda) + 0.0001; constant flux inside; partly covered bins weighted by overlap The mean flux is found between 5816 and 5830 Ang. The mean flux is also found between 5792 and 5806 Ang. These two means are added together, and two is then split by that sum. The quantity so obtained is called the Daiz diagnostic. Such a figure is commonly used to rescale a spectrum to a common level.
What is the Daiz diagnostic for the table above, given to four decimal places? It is 0.0557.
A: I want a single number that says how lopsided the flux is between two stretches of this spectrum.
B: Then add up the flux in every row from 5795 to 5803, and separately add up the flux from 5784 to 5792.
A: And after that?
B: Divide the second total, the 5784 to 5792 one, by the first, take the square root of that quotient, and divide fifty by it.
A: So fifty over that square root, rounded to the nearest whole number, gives 52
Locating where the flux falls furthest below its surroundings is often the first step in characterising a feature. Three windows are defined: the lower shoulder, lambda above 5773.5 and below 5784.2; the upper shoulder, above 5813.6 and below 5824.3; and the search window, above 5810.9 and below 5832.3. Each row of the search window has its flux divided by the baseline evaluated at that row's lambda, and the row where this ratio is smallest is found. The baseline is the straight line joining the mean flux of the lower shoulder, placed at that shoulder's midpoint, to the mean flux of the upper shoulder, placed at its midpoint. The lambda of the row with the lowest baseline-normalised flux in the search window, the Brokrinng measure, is 5817.57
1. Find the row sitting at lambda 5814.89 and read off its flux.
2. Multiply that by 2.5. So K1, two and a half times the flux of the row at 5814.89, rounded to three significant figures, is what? 41.3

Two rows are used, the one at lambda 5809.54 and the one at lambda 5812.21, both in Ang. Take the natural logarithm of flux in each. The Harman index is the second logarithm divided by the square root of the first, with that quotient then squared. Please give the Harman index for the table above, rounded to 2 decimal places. 2.75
